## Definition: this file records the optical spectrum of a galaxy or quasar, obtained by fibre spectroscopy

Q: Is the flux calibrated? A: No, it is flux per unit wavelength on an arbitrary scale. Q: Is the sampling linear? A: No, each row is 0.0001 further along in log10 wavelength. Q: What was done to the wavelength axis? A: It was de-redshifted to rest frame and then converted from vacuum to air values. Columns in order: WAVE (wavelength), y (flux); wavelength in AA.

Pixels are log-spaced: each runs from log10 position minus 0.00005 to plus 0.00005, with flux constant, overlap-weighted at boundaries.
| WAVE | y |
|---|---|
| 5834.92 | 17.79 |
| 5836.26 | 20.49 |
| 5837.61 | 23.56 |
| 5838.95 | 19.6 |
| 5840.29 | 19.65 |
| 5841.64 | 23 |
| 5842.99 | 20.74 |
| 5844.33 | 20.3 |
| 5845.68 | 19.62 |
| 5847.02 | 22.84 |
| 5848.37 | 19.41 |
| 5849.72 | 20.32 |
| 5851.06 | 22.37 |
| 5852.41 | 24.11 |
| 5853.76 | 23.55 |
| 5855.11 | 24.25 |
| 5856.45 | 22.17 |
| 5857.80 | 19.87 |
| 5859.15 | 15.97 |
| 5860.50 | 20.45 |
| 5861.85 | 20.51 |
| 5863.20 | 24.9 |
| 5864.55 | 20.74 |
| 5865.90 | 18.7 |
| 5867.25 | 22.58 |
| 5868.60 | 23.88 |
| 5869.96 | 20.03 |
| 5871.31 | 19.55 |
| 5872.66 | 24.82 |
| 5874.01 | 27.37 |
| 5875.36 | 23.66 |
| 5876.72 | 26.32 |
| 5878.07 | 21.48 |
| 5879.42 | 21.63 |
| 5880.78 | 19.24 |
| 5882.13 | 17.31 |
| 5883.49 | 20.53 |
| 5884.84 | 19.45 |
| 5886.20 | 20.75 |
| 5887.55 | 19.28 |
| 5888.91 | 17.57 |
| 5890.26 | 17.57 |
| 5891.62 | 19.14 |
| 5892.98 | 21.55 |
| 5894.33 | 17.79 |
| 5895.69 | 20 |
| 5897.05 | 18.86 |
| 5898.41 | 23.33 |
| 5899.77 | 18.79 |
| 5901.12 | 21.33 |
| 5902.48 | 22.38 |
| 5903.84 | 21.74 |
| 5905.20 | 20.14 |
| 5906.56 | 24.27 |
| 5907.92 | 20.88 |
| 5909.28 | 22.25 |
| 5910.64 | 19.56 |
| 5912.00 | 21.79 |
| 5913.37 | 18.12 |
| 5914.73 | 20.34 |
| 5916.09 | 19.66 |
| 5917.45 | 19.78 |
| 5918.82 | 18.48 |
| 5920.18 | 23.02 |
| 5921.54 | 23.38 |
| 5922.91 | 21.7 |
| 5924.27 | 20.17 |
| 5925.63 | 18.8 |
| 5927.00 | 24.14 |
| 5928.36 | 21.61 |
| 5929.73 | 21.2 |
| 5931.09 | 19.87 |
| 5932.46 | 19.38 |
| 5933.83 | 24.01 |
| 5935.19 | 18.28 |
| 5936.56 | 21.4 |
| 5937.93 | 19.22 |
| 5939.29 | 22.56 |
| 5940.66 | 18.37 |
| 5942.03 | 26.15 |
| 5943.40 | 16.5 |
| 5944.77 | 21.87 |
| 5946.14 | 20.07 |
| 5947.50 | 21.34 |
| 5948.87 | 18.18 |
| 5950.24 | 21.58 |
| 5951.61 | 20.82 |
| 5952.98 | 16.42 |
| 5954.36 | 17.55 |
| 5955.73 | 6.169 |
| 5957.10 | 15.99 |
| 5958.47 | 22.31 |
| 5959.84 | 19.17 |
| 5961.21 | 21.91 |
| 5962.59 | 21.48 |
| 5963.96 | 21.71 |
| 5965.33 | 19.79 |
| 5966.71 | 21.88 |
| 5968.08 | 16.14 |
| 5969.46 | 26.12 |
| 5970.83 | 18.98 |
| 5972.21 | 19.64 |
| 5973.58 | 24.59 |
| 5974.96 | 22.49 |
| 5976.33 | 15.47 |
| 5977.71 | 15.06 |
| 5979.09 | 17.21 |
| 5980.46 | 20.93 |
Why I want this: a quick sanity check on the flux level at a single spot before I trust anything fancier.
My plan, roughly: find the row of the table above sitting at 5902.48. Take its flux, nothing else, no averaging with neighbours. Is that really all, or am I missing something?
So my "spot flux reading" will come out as 22.38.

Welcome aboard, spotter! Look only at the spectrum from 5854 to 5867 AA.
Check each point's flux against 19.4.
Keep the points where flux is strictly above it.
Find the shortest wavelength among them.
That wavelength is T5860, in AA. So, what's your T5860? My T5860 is 5855.11 AA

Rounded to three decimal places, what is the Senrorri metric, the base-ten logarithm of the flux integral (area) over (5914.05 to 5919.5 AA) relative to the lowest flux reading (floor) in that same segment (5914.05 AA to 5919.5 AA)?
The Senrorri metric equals 0.761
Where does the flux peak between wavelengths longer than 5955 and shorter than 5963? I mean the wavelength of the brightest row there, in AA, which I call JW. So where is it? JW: 5958.47 AA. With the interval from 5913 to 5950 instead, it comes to 5942.03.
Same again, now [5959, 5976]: 5969.46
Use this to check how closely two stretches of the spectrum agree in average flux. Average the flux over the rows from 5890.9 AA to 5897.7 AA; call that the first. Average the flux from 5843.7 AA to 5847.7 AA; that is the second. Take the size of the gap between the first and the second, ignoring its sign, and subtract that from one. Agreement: -0.5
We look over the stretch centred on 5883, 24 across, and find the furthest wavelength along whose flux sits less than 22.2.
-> 5894.33 AA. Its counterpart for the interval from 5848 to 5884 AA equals 5883.49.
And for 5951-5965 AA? 5963.96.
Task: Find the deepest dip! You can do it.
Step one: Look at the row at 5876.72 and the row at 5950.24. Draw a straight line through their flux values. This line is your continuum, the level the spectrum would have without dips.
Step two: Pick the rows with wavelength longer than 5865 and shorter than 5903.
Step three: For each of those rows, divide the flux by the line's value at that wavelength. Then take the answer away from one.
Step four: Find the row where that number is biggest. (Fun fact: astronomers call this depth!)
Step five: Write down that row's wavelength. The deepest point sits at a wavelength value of 5882.13 AA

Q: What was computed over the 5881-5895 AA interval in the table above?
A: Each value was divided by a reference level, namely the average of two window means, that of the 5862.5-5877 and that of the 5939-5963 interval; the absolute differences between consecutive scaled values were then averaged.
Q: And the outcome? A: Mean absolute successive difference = 0.087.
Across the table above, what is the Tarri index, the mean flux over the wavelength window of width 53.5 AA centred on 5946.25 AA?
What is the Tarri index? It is 20.2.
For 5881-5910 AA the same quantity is 20.2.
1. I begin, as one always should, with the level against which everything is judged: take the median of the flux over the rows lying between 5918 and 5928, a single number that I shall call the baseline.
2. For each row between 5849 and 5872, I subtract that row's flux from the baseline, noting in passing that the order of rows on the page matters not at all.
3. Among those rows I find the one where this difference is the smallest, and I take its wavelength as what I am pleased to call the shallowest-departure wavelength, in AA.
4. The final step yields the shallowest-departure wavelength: 5863.20 AA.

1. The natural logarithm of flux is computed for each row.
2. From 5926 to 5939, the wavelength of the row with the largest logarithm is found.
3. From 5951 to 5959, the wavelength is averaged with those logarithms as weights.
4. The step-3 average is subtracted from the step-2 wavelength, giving -28.0 AA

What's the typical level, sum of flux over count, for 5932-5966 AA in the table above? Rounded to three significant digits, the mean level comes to 19.7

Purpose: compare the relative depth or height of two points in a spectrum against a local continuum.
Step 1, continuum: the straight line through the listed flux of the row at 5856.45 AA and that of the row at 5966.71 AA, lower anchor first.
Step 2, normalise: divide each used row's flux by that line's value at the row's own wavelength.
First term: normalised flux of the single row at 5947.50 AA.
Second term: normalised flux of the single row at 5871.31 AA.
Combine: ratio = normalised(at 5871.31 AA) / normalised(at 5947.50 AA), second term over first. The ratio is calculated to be 0.91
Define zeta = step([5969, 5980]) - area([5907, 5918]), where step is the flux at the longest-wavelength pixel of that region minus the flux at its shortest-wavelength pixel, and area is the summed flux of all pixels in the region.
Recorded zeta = -171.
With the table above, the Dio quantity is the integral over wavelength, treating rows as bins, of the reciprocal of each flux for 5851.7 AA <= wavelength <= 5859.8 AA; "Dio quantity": 0.382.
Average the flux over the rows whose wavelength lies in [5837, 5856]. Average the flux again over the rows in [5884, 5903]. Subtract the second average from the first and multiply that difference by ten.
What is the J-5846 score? 18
